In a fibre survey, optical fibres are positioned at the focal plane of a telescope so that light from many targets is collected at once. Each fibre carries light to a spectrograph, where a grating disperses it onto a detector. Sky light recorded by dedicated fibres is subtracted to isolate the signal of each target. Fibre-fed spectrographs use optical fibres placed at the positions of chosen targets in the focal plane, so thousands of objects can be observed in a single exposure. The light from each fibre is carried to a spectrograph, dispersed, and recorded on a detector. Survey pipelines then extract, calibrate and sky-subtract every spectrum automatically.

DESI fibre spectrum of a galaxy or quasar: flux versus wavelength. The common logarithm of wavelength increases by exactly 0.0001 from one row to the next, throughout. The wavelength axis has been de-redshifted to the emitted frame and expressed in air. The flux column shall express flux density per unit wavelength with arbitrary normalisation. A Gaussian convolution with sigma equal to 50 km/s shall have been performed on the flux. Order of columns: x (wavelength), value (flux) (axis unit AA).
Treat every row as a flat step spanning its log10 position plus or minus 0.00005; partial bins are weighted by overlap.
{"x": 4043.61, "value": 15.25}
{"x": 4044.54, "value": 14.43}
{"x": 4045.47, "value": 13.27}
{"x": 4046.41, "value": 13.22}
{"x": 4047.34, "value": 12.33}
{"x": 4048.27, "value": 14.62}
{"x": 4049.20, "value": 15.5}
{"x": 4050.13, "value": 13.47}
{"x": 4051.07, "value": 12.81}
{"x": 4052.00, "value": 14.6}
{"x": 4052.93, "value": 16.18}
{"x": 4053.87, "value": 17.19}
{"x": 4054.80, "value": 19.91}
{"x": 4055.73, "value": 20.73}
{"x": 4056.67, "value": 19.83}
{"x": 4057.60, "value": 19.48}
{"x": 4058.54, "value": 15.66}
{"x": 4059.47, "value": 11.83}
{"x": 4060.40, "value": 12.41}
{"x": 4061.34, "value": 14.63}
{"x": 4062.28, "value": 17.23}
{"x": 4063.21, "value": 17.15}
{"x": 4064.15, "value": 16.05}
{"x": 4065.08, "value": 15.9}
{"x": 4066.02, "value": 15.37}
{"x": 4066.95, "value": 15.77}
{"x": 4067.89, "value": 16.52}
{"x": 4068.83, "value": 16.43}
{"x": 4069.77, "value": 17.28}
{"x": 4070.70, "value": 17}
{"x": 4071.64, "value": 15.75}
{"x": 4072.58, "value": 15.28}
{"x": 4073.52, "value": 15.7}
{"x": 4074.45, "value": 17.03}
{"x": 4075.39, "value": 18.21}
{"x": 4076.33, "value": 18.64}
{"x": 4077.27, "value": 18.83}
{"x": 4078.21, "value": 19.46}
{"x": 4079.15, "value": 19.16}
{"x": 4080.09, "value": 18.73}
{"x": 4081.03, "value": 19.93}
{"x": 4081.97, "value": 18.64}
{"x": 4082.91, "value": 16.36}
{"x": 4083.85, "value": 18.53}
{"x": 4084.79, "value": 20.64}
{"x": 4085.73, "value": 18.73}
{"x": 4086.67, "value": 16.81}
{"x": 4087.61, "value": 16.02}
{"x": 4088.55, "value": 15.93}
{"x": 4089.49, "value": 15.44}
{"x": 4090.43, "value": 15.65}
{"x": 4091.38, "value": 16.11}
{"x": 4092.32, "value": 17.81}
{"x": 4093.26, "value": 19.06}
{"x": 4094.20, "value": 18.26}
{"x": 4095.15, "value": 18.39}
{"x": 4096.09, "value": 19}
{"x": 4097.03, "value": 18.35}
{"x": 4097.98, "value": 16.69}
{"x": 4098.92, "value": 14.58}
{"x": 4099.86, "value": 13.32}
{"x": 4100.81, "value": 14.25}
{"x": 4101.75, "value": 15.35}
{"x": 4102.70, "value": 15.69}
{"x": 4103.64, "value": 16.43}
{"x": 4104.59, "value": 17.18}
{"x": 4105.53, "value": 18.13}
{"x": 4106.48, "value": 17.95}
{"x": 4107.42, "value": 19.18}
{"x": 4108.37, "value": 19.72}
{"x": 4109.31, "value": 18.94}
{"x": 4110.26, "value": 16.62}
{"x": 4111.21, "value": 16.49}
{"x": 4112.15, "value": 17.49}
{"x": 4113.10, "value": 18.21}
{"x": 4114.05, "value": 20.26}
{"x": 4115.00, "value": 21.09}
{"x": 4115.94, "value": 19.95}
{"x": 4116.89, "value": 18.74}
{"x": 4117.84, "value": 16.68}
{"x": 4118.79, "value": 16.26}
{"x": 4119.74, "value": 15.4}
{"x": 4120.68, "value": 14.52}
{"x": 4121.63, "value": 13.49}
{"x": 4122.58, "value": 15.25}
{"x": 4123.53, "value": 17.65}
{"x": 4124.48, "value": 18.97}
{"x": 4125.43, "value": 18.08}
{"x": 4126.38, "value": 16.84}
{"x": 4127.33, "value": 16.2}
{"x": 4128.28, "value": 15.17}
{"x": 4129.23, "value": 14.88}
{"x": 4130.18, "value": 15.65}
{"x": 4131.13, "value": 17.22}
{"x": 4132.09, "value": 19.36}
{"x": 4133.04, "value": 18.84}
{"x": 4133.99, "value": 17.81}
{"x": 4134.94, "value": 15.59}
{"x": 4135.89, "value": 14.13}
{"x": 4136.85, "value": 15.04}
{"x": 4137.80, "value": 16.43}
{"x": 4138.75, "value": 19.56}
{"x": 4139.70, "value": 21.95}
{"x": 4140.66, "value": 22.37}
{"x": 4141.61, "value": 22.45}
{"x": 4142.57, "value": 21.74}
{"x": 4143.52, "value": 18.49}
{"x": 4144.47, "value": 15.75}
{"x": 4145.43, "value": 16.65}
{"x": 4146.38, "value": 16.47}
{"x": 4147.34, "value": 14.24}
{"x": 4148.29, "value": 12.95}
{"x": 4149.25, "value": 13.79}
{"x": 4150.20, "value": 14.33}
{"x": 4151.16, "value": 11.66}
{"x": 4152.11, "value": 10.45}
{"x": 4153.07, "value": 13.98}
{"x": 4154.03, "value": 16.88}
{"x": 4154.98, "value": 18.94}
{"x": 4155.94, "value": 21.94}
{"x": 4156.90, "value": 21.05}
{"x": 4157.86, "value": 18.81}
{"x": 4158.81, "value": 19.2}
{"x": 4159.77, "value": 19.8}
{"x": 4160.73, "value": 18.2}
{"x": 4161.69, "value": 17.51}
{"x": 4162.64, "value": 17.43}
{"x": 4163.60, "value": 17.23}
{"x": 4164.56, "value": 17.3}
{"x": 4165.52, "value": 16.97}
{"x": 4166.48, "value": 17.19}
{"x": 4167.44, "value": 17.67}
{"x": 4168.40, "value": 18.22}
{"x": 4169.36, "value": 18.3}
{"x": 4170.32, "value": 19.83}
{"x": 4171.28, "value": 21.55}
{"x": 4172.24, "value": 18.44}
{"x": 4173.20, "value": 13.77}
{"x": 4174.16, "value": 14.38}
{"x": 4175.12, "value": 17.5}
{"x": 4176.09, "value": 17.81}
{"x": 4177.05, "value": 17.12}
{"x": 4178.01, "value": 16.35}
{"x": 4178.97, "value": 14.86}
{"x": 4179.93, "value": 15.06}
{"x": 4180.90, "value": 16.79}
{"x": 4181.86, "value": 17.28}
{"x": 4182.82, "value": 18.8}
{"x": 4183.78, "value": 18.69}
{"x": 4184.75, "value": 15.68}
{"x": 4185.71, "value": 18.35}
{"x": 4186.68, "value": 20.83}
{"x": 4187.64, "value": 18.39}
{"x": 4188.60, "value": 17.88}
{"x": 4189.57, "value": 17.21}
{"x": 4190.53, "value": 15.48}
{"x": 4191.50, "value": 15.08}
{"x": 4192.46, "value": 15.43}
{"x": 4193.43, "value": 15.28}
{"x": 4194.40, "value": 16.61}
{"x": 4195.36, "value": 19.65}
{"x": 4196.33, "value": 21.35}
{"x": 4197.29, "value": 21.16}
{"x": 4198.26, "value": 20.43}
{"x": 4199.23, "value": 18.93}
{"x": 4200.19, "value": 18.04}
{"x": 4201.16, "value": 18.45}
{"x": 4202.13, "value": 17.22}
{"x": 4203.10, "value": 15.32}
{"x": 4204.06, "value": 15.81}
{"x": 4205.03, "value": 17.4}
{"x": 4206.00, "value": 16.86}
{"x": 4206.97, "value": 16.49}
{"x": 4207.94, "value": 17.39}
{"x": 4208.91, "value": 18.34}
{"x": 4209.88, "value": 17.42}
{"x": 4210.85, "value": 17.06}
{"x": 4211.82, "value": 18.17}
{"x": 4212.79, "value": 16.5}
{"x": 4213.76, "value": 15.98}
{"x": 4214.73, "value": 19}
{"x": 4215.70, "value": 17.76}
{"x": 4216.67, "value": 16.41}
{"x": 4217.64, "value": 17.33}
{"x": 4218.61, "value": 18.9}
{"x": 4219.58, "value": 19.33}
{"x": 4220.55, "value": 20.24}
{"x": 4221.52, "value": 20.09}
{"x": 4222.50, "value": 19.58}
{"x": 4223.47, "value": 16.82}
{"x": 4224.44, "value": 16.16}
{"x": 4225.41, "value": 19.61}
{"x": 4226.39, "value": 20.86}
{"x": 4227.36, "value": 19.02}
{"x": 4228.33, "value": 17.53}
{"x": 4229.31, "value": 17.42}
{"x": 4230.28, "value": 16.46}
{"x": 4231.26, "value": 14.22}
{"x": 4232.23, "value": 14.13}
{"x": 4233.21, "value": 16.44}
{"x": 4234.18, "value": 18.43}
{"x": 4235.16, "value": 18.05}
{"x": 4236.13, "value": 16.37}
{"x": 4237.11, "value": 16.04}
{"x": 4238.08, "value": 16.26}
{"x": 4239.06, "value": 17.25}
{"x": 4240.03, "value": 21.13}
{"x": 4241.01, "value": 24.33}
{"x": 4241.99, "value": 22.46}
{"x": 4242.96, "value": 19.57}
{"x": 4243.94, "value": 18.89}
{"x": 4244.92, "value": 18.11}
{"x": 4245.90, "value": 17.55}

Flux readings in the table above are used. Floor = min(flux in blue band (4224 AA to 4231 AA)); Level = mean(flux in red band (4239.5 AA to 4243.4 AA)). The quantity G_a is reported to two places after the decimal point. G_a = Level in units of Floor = 1.35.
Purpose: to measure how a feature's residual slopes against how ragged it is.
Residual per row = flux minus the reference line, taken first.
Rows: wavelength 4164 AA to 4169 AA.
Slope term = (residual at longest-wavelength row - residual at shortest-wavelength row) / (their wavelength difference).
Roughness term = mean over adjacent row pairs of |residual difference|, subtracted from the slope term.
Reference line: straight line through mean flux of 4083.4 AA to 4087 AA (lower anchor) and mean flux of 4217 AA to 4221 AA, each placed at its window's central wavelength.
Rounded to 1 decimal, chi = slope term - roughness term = -0.2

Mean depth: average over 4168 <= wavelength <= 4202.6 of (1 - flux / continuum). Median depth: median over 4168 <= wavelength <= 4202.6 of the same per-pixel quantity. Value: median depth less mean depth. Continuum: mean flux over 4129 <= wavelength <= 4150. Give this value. -0.010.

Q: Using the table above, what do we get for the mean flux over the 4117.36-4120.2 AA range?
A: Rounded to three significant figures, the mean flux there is 16.1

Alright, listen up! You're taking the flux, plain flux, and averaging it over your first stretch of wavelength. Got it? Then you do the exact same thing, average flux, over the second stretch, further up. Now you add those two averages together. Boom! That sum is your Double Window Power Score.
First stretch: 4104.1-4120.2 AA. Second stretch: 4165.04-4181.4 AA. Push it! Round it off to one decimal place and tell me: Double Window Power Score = 35.3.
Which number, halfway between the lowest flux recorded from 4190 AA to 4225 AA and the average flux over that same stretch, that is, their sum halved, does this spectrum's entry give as 16.4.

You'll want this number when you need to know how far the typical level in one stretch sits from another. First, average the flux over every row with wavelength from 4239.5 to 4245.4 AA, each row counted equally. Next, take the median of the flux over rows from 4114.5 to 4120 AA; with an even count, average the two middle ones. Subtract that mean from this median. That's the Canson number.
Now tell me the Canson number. -3.0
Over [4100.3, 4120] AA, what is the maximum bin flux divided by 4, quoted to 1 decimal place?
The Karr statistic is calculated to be 5.3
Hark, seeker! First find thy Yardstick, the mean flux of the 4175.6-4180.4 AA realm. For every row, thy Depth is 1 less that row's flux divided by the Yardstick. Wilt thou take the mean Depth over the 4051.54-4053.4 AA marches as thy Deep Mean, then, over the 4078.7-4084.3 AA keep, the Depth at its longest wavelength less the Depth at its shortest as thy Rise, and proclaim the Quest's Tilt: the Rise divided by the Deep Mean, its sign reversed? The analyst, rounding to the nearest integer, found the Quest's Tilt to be -1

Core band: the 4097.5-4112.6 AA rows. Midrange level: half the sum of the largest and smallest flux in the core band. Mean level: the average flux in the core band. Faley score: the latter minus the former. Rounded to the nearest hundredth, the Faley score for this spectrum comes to 0.23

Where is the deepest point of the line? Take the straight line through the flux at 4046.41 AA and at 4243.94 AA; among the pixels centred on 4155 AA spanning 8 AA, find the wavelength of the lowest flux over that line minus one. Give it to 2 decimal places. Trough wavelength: 4152.11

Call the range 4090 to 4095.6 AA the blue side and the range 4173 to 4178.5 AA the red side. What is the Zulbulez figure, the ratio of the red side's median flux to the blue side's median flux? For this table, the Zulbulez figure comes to 0.93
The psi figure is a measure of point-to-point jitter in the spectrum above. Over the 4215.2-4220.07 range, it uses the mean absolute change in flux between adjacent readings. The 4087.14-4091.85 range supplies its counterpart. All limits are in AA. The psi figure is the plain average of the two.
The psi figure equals 0.69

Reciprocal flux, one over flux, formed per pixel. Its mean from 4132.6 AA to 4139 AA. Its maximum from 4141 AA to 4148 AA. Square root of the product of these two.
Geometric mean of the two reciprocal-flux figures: 0.065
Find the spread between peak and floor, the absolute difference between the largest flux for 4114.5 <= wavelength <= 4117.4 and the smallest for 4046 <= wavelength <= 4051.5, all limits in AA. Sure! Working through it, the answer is 8.8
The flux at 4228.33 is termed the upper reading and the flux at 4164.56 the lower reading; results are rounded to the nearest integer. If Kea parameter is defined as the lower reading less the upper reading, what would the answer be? 0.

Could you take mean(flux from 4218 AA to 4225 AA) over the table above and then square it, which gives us 351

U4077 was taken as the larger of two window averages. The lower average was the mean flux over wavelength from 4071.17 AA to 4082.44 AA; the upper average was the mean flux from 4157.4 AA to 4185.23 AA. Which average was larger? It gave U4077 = 17.9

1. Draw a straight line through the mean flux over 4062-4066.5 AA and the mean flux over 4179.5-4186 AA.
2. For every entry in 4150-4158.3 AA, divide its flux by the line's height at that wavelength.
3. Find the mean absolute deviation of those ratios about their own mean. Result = 0.20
